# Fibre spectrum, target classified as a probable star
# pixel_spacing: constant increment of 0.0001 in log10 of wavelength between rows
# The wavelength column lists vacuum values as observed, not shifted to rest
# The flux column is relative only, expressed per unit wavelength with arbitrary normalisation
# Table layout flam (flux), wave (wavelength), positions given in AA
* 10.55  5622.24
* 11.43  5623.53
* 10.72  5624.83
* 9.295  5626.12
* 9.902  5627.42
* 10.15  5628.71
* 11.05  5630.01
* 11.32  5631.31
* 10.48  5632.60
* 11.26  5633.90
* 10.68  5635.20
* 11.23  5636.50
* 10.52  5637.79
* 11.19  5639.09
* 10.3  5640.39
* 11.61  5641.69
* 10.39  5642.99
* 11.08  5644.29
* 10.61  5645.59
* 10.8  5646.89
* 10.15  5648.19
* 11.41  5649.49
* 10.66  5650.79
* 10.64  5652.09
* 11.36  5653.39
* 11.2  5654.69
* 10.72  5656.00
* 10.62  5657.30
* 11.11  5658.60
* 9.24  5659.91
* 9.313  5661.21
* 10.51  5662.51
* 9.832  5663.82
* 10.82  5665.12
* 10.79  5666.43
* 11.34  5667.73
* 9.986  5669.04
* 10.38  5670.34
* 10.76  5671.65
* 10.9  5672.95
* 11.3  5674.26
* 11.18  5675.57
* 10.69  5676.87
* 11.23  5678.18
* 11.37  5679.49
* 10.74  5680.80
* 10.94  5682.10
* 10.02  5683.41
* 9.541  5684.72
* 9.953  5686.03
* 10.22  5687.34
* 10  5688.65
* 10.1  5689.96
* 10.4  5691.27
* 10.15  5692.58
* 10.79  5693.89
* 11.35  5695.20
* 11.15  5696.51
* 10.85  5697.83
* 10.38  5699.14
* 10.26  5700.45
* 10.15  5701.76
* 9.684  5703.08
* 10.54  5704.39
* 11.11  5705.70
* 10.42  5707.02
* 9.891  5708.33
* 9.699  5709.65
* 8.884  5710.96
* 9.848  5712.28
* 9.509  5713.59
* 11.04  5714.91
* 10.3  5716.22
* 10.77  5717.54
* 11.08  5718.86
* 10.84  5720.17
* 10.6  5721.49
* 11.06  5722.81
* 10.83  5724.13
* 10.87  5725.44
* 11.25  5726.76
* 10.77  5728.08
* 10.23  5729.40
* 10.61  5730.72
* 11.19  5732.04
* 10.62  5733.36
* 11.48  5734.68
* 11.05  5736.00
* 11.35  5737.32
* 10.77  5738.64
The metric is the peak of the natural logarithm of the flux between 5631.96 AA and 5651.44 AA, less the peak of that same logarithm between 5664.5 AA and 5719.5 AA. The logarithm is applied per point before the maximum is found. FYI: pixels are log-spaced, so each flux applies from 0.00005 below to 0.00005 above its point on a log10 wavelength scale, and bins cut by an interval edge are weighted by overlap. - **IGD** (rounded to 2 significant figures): 0.021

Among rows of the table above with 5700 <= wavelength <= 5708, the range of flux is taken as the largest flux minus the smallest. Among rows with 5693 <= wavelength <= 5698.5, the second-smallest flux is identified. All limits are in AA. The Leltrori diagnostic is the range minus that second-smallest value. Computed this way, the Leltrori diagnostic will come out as -9.4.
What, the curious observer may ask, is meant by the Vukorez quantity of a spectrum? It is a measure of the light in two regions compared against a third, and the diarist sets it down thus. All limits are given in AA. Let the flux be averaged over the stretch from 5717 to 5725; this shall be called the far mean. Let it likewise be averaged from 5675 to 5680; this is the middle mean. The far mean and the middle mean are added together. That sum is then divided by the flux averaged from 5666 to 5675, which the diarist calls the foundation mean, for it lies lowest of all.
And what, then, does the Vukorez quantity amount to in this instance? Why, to 2.04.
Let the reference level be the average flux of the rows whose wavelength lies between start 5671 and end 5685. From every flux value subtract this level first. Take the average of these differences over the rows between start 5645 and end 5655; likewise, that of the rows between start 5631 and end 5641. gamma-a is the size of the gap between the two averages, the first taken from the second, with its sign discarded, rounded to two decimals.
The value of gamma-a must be 0.02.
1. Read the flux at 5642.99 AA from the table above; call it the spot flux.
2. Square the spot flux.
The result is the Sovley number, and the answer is 108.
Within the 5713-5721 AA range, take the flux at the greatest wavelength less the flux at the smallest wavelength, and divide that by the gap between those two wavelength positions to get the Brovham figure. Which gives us 0.20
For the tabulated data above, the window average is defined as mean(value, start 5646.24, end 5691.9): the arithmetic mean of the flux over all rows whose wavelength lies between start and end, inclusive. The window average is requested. 10.6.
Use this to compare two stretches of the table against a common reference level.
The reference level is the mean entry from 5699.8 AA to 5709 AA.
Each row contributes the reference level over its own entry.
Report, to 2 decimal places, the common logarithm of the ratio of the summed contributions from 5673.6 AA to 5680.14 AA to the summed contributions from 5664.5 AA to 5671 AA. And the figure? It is -0.02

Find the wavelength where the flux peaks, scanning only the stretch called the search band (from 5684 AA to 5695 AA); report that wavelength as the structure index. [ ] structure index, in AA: 5693.89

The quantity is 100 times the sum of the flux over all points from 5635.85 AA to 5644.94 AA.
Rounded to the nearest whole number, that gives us 7632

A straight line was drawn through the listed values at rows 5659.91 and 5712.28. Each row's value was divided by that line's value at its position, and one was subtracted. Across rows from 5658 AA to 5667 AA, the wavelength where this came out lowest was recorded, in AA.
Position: 5659.91 AA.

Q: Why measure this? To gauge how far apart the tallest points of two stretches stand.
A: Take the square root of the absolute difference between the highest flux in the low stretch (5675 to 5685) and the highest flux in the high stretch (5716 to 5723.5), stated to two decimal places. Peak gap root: 0.54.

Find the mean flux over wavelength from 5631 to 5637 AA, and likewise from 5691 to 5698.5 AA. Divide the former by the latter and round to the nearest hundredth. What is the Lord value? 1.02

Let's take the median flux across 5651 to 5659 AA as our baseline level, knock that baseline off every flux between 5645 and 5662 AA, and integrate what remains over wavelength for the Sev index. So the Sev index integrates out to -5.3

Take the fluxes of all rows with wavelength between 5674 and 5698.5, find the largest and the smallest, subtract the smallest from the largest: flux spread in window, 1.8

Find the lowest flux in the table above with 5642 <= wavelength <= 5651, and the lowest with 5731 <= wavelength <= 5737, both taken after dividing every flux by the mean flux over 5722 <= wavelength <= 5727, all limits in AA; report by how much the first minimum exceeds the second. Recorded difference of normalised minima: -0.043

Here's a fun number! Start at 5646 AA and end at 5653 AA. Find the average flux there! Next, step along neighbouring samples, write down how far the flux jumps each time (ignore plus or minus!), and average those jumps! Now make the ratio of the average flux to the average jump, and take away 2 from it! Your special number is 14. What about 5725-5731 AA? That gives 22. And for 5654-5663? 13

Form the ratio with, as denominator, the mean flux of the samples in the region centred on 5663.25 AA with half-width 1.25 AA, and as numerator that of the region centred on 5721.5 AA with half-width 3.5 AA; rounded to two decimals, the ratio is 1.07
